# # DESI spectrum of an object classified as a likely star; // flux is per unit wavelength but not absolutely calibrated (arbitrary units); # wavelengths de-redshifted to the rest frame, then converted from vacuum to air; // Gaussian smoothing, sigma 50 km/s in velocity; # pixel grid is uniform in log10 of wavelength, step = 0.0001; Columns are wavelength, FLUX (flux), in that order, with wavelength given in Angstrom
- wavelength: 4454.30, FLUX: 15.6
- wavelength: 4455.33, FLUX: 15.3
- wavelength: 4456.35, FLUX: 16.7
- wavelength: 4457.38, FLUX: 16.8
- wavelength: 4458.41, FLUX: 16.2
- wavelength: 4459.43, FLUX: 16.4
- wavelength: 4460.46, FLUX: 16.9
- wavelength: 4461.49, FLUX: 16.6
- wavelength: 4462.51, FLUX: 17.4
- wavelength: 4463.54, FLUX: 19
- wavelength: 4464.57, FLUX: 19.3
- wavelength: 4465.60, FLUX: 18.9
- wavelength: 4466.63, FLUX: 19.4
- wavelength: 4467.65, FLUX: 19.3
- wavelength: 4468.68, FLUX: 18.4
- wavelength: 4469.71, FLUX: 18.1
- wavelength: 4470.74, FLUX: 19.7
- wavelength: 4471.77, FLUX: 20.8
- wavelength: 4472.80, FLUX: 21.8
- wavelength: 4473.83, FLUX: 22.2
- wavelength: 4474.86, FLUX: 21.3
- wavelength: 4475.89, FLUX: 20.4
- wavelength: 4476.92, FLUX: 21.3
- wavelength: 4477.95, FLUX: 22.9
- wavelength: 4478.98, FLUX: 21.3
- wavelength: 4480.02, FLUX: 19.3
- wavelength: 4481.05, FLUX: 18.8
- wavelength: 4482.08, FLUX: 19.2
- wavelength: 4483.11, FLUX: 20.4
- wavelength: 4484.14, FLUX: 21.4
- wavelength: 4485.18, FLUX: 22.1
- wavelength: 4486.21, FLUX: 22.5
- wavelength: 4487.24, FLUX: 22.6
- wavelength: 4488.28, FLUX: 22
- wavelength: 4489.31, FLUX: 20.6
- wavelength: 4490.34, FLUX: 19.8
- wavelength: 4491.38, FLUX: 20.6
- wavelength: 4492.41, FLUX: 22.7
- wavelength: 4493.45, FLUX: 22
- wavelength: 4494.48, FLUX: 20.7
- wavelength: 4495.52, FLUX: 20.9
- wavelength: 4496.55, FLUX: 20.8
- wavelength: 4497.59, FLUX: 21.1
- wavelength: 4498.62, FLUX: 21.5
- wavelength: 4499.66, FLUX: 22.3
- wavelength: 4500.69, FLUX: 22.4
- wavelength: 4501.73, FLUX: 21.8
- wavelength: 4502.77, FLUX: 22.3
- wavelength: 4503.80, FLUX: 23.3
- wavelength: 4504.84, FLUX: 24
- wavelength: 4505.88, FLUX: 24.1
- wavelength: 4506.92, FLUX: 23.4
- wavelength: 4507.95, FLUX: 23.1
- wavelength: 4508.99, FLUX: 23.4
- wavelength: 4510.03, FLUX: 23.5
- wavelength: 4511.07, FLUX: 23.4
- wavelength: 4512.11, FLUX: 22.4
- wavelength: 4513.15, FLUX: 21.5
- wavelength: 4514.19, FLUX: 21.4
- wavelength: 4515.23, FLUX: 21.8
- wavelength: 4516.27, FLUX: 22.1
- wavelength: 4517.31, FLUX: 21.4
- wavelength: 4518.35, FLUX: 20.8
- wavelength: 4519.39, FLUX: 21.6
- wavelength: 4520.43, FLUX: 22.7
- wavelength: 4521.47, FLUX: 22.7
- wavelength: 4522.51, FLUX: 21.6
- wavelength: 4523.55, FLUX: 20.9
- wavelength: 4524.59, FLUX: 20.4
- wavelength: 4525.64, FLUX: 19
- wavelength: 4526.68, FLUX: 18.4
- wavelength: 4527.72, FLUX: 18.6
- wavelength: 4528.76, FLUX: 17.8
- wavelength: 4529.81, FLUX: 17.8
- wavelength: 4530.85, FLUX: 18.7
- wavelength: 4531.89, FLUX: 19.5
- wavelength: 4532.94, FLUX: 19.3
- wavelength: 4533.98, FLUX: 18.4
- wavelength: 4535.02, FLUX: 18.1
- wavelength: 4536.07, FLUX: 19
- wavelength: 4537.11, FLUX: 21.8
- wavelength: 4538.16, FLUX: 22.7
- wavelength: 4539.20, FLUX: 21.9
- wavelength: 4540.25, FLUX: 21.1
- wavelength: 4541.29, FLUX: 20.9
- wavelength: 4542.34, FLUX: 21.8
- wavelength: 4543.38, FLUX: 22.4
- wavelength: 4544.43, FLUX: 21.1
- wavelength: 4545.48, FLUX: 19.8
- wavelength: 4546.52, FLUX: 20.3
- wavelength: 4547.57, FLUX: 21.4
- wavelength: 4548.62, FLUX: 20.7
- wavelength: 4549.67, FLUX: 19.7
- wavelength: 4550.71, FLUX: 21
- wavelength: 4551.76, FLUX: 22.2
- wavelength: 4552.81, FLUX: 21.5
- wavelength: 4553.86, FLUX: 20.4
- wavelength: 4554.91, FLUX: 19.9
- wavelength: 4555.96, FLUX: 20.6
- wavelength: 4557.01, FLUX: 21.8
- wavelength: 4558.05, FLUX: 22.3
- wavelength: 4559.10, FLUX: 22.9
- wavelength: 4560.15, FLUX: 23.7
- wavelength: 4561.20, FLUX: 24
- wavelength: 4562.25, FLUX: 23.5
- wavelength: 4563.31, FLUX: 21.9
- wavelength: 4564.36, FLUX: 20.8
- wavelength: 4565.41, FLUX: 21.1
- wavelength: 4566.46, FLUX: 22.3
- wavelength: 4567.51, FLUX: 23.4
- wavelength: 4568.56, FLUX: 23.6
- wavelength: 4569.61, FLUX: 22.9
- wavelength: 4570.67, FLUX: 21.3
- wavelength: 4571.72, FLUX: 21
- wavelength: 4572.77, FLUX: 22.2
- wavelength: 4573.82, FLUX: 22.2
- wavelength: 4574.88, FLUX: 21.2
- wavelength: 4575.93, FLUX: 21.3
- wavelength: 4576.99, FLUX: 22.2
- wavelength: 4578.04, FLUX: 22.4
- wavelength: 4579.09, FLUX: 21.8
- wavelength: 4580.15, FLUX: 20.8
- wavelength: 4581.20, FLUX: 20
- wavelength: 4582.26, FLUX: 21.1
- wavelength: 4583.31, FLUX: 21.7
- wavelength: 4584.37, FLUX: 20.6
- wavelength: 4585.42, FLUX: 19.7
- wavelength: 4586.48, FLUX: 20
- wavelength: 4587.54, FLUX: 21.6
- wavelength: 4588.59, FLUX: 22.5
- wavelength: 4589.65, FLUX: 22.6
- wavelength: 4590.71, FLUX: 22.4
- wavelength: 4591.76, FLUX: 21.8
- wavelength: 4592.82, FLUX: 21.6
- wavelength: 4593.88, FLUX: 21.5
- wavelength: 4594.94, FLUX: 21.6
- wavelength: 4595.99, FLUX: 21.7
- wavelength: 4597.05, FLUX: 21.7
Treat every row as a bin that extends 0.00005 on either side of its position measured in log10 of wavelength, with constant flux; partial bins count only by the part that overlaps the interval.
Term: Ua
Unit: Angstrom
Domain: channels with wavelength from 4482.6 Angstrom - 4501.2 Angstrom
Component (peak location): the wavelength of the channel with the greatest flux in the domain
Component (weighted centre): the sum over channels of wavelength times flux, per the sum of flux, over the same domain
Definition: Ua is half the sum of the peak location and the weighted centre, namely 4492.2 Angstrom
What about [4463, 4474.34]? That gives 4471.3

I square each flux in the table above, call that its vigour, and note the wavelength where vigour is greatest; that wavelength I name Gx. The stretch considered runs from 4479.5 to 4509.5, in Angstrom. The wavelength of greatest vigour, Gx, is 4505.88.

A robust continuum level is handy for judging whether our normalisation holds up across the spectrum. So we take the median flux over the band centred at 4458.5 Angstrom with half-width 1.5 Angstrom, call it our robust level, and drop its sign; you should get 16.4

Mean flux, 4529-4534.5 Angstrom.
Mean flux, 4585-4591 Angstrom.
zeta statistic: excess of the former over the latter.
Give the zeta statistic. -2.7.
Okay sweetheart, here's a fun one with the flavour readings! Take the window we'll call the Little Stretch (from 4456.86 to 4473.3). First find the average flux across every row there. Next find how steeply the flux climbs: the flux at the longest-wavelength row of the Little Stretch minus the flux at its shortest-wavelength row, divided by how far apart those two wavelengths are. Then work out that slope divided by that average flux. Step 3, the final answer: 0.018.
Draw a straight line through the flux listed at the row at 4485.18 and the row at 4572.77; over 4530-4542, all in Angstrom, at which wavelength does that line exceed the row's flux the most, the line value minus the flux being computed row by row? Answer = 4535.02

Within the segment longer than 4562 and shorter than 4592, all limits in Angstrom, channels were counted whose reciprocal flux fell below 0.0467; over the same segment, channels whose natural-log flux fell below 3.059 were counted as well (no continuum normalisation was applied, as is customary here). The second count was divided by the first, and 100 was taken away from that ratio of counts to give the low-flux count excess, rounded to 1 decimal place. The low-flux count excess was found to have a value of -99.3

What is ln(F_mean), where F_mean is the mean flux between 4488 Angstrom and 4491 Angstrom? 3.03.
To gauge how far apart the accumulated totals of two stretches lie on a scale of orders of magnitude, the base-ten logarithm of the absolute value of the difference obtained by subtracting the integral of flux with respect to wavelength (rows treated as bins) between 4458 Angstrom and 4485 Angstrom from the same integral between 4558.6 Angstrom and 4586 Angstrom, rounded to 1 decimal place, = 1.9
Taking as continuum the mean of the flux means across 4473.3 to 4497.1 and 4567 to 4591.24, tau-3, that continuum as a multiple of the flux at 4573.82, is 0.96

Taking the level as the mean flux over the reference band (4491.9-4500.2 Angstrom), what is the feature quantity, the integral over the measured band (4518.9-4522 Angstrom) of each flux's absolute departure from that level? 2.6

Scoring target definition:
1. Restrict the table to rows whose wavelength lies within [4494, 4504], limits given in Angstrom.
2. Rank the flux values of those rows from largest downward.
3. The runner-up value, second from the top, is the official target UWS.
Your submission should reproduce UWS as 22.4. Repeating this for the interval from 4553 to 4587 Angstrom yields 23.7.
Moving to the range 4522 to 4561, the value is 22.9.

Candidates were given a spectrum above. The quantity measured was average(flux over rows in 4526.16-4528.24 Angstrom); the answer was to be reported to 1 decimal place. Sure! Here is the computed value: 18.5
